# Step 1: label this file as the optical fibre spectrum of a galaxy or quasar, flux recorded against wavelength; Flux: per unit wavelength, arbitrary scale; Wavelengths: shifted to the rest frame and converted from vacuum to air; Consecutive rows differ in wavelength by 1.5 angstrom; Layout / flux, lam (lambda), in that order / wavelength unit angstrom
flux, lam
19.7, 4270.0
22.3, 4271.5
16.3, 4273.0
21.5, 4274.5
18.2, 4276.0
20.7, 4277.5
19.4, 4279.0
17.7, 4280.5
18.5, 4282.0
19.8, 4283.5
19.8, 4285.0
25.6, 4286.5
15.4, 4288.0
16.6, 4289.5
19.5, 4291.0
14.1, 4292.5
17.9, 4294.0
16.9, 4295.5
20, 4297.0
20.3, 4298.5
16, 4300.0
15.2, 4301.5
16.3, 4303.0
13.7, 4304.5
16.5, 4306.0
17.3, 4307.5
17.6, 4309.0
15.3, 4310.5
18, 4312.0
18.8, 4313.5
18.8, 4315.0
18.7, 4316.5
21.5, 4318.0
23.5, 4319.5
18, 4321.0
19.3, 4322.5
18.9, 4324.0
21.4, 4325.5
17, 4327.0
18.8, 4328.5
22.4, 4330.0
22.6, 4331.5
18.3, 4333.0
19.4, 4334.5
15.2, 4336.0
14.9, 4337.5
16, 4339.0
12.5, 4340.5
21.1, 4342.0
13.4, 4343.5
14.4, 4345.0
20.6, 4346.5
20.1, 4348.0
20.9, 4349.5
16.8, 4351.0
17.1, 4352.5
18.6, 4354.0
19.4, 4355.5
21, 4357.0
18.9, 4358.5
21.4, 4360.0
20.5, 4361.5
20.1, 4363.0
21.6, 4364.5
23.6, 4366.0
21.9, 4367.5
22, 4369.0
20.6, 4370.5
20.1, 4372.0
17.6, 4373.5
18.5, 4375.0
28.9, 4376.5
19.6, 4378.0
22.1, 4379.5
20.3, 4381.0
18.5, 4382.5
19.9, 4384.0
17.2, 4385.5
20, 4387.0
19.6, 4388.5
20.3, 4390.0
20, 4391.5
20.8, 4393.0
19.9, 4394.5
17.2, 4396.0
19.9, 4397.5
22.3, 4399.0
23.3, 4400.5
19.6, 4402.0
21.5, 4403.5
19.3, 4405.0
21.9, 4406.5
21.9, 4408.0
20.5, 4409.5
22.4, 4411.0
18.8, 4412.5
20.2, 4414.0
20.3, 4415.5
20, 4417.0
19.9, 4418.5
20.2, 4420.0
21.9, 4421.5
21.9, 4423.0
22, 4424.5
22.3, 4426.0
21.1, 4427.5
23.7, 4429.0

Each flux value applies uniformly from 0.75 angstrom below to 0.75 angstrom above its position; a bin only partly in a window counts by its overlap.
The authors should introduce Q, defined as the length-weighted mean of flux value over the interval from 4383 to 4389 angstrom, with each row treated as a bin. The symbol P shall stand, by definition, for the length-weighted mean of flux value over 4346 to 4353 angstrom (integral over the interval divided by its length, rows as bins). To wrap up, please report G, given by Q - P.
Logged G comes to 0.0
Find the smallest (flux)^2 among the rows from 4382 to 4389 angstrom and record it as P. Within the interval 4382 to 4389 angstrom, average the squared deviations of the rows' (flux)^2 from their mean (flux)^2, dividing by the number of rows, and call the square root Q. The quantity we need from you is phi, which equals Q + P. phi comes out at 335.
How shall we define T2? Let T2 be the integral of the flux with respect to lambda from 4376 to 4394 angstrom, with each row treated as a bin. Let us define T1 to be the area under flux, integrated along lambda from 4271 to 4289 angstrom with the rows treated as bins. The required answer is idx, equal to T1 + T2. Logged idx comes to 720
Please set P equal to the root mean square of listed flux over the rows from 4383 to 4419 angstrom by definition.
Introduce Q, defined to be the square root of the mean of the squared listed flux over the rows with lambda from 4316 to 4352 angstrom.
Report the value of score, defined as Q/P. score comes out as 0.925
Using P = 20.3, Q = 18.8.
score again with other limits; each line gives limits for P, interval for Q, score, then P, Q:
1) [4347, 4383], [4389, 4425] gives 1.007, 20.6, 20.7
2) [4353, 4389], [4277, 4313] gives 0.874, 20.6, 18.0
